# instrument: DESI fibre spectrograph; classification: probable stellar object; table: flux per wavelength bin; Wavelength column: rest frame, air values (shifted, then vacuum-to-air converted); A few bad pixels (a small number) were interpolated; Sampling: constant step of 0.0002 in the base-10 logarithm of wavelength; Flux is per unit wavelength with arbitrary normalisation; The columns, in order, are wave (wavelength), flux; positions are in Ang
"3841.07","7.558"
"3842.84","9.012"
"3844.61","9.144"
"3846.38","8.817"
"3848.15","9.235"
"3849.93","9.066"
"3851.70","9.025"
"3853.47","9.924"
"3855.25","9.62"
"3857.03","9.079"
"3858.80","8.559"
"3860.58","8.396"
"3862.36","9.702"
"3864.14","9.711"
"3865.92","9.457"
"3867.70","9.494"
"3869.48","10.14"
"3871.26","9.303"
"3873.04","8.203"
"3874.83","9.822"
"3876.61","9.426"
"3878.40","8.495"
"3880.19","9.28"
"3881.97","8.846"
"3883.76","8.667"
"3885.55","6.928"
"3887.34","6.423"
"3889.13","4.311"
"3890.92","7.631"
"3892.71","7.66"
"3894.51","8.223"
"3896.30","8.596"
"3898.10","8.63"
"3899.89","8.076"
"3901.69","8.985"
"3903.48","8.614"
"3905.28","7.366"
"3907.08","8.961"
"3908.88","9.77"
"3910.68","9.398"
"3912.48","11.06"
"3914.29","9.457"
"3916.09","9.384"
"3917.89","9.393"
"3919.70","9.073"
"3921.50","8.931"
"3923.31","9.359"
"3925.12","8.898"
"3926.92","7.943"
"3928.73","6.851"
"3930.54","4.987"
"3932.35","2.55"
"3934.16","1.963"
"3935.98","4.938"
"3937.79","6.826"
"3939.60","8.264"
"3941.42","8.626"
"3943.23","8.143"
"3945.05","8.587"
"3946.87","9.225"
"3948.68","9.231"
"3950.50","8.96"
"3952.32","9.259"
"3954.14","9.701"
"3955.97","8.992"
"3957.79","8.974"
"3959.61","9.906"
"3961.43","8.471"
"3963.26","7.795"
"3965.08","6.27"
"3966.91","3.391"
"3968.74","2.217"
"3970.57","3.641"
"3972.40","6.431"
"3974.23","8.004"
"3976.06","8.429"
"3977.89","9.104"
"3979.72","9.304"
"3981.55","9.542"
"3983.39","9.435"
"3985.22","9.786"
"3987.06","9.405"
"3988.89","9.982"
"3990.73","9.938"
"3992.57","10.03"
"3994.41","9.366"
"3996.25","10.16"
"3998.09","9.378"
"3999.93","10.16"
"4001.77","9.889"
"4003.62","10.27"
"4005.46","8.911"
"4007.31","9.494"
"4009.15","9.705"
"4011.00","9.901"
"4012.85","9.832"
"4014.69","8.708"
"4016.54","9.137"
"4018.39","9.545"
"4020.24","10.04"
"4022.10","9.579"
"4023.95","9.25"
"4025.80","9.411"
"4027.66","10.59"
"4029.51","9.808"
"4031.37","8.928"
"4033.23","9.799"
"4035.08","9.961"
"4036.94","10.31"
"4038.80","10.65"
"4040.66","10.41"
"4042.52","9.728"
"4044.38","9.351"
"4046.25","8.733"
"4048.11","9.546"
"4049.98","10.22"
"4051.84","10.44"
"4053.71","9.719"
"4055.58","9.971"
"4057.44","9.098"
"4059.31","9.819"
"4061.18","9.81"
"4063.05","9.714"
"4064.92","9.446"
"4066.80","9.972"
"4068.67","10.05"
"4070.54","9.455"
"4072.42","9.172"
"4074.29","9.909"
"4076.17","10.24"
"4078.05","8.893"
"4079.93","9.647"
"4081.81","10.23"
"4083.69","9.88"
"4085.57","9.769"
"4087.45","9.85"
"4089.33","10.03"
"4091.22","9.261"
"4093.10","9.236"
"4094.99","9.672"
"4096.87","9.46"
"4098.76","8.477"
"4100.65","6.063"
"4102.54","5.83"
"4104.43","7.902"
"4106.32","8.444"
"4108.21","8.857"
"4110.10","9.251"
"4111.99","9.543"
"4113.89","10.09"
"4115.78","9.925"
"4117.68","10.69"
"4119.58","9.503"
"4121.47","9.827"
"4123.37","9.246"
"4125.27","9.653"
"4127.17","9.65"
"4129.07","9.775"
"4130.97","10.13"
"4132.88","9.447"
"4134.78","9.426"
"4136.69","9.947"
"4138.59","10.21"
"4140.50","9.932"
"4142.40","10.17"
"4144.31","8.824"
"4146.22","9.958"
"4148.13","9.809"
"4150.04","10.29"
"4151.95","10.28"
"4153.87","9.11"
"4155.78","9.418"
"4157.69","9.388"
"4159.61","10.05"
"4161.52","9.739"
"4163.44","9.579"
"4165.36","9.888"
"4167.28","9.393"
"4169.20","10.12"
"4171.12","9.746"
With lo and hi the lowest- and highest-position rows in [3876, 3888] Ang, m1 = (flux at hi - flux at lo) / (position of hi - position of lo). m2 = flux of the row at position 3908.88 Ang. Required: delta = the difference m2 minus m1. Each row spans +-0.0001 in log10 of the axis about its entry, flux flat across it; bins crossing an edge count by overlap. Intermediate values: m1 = -0.28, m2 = 9.77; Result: 10.0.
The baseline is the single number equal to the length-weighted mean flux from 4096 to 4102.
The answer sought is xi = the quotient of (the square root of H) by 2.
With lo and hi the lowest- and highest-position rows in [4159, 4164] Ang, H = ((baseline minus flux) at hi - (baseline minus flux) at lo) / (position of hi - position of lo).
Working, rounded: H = 0.123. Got 0.18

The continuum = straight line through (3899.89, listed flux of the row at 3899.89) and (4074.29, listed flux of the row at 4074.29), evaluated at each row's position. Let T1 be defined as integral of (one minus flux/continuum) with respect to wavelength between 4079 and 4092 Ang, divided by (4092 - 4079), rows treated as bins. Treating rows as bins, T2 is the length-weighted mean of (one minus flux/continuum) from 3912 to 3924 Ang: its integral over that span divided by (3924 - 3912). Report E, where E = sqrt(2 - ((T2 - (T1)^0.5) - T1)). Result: 1.52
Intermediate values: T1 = 0.02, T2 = -0.146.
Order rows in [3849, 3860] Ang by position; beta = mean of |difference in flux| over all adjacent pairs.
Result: 0.5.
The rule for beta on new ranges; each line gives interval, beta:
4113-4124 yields 0.6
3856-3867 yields 0.5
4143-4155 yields 0.6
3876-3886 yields 0.8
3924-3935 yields 1.4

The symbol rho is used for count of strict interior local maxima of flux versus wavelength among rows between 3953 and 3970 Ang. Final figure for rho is 1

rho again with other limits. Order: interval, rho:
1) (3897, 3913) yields 2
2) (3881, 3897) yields 0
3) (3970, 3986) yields 1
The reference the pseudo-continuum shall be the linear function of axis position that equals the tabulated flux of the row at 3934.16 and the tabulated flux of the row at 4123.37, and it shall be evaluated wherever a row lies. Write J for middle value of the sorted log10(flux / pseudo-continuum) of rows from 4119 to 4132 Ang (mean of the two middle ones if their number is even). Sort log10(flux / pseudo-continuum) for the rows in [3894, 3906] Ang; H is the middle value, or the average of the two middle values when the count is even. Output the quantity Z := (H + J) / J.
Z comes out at 73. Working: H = 1.1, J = 0.0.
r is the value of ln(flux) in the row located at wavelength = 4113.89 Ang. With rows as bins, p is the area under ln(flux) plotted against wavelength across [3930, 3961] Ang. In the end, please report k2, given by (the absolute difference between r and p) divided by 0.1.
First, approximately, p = 60.5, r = 2.31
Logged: 582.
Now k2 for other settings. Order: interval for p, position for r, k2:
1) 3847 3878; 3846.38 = 669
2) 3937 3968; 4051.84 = 622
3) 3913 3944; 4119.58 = 574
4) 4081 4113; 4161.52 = 674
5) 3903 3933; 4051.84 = 603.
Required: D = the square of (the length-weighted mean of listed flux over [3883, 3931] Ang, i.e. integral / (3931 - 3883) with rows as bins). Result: 69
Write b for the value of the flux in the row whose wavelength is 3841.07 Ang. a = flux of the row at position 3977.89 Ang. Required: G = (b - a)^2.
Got 2.4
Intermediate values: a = 9.104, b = 7.558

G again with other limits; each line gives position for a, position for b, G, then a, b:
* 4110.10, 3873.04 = 1.1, 9.251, 8.203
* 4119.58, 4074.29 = 0.2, 9.503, 9.909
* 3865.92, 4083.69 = 0.2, 9.457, 9.88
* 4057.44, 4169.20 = 1.0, 9.098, 10.12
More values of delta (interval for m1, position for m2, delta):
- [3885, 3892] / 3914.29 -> 9.3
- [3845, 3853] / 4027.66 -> 10.6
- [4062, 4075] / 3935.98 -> 4.9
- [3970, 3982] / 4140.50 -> 9.4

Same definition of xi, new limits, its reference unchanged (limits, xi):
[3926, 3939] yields 0.16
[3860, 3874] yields 0.06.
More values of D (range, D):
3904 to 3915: 87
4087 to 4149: 87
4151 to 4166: 94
